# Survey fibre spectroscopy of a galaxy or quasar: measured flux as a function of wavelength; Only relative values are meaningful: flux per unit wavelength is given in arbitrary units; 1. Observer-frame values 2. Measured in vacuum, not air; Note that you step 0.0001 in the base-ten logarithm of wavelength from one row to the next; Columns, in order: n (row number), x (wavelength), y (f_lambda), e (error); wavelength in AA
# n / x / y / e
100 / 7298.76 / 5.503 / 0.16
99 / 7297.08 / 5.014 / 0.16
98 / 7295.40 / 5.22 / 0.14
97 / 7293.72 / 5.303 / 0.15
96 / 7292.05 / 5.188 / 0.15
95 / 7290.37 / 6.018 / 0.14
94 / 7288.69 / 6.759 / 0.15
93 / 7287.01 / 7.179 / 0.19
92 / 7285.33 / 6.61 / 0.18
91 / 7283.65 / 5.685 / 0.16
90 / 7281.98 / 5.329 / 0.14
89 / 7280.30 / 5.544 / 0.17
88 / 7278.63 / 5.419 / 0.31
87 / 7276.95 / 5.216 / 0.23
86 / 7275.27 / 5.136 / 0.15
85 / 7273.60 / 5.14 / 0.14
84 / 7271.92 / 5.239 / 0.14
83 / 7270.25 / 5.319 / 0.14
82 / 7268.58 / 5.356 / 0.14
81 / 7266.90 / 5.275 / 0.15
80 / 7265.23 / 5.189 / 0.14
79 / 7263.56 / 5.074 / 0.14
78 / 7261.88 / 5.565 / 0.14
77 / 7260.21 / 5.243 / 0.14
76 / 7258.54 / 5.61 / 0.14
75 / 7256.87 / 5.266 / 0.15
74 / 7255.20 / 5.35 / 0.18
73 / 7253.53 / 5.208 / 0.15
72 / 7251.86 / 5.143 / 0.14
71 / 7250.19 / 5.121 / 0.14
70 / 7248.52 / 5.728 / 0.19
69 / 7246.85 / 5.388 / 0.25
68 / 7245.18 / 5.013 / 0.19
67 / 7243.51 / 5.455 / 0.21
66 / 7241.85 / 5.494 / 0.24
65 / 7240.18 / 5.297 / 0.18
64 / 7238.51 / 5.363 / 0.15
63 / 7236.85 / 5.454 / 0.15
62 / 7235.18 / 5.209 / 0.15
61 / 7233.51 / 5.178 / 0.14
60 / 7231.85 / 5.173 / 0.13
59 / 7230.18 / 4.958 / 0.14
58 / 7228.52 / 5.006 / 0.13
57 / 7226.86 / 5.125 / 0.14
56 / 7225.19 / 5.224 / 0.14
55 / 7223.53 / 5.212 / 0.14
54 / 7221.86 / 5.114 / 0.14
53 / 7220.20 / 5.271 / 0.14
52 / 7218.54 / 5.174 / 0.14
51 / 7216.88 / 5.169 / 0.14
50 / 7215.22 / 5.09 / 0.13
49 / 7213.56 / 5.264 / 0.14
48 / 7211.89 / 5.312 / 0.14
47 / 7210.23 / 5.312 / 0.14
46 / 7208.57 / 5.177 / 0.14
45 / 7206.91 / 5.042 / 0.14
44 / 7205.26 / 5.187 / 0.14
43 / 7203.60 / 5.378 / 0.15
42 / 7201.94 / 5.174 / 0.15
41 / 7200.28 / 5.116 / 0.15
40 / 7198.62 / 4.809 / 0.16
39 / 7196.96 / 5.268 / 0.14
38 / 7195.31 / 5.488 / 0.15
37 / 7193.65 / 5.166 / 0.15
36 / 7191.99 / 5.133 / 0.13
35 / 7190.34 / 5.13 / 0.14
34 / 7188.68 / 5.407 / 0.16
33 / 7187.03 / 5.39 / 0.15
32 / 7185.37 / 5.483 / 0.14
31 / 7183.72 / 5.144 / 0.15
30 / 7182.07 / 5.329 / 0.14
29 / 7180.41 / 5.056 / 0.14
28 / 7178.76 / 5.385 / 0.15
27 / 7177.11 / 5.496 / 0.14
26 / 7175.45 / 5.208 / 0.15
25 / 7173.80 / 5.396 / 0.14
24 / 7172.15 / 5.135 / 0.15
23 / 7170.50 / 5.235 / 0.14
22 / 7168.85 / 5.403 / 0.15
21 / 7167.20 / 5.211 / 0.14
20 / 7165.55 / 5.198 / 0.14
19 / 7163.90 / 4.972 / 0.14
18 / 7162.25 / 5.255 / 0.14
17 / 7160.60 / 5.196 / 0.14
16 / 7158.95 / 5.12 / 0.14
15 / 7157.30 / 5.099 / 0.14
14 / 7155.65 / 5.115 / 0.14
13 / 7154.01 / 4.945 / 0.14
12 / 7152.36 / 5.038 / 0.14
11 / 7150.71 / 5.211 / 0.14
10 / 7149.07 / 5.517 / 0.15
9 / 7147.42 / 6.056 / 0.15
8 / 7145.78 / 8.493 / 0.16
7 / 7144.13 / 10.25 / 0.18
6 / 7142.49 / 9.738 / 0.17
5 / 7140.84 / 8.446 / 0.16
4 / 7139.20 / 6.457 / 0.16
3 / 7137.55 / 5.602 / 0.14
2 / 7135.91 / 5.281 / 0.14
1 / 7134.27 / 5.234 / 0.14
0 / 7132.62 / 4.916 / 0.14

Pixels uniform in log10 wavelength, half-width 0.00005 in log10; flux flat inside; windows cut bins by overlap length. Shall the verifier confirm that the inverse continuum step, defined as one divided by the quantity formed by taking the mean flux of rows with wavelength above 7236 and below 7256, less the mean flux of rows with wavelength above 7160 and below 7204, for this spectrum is 11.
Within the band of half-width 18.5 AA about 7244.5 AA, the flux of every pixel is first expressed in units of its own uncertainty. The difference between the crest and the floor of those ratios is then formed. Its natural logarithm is 2.92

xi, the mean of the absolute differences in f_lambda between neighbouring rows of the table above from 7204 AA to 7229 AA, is 0.09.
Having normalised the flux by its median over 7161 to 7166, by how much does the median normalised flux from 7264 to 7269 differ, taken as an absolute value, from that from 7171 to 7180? 0.021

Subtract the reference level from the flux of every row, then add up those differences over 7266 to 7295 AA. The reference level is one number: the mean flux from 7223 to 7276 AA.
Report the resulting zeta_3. 6.2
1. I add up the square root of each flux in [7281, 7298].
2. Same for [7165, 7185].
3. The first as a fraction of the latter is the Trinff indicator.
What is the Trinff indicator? 0.88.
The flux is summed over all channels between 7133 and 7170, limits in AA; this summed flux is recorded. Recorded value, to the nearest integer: 133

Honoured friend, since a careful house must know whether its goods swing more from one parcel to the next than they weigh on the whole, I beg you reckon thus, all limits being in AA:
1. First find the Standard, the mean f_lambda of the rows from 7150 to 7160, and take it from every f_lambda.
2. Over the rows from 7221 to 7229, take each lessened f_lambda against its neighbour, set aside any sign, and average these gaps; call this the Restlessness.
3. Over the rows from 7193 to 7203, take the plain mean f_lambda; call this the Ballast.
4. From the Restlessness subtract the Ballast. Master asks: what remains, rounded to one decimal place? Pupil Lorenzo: -5.1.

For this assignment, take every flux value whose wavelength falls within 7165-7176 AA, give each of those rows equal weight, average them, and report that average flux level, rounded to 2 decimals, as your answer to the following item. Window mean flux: 5.26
